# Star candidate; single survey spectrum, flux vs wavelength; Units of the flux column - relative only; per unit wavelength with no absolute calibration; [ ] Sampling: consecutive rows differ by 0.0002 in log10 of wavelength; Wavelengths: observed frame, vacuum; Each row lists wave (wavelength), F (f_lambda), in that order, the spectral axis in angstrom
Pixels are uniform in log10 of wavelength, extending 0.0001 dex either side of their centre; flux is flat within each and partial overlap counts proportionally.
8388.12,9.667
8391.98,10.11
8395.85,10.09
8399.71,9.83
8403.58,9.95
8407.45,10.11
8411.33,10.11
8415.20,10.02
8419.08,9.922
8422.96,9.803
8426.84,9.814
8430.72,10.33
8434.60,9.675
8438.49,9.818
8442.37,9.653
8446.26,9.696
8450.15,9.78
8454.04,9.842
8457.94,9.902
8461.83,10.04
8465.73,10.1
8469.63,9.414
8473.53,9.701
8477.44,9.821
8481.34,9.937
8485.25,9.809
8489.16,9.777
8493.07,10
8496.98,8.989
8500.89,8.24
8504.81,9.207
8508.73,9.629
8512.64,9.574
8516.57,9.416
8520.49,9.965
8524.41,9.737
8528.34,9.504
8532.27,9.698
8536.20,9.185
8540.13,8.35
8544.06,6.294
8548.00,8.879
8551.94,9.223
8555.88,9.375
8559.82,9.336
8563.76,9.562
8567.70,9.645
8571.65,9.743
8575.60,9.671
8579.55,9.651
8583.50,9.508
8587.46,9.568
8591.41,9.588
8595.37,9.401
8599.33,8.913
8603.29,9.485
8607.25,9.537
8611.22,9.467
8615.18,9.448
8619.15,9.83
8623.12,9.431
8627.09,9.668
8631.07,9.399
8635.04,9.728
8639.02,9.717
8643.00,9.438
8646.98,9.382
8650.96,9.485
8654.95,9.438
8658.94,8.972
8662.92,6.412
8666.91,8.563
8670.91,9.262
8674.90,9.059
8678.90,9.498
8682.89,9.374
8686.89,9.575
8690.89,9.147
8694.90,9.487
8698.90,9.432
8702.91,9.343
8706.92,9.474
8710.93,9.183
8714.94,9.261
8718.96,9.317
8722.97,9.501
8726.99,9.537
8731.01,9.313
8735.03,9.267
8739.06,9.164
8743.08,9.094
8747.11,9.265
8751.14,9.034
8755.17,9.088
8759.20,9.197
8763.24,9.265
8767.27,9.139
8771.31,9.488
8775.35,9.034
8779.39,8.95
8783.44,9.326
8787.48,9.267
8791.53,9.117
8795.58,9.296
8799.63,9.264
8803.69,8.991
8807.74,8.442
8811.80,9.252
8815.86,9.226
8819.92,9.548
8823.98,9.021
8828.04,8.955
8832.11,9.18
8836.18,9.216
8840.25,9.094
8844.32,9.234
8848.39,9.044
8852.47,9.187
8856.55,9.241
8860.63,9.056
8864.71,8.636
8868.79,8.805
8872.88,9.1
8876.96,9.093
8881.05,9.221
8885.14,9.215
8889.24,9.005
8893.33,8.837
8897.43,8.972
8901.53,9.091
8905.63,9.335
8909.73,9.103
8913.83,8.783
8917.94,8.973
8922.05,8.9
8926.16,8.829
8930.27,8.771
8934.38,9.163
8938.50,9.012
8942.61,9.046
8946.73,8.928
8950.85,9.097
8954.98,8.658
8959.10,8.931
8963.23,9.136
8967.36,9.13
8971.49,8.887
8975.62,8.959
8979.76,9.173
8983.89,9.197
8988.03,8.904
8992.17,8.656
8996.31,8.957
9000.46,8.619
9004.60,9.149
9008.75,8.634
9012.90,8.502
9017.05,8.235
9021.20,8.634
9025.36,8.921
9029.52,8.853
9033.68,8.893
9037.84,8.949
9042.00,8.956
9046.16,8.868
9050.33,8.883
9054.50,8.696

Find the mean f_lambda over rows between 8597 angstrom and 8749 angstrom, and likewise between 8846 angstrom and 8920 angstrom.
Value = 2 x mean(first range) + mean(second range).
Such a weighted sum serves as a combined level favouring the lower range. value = 27.6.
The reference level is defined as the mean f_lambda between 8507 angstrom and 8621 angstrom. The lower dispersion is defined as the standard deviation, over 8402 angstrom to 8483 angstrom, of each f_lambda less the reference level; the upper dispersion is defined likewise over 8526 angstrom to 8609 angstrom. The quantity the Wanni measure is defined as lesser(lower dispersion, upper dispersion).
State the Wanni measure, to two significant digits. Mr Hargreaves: 0.20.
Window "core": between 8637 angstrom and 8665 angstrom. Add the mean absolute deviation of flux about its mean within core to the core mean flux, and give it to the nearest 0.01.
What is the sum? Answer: 9.71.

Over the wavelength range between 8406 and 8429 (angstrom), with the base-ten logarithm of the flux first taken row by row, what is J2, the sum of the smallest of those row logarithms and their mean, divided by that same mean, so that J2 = 1.993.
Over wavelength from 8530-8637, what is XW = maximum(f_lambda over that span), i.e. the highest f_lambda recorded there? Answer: 9.83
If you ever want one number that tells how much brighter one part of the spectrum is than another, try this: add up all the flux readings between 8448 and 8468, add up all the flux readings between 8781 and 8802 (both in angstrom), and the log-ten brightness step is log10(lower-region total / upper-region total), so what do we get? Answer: 0.031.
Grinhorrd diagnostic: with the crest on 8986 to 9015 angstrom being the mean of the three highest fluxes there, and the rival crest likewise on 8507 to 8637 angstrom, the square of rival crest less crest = 0.71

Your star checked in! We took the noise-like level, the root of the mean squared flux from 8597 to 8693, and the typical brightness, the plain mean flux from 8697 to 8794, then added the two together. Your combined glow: 18.5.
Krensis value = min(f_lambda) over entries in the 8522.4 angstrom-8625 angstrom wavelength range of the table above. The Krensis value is 6.294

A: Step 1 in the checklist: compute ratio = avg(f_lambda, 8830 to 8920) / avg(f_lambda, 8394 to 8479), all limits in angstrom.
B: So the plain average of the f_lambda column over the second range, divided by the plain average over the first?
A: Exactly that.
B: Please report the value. 0.917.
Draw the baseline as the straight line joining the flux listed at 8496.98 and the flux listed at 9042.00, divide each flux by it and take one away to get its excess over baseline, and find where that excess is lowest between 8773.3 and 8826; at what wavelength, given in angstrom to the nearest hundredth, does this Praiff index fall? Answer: 8807.74 angstrom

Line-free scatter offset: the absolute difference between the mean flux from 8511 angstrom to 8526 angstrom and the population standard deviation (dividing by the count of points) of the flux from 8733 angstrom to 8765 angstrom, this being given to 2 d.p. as 9.59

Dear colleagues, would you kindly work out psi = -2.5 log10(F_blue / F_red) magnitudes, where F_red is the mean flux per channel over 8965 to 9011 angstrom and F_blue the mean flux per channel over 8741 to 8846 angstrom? -0.03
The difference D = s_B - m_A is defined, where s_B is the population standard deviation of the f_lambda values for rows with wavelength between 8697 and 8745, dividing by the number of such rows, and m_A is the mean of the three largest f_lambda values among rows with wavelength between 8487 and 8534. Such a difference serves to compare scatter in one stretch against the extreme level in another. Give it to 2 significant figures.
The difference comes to -9.8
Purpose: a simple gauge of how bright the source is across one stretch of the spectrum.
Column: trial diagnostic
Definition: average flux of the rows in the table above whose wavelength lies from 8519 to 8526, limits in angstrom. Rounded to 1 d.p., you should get 9.9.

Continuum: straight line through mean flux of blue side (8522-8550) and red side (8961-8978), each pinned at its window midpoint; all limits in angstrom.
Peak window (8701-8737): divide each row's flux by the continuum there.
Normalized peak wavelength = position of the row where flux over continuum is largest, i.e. 8726.99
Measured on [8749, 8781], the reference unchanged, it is 8771.31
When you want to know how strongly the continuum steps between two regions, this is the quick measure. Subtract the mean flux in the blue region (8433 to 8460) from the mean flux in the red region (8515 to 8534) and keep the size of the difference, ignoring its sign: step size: 0.10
